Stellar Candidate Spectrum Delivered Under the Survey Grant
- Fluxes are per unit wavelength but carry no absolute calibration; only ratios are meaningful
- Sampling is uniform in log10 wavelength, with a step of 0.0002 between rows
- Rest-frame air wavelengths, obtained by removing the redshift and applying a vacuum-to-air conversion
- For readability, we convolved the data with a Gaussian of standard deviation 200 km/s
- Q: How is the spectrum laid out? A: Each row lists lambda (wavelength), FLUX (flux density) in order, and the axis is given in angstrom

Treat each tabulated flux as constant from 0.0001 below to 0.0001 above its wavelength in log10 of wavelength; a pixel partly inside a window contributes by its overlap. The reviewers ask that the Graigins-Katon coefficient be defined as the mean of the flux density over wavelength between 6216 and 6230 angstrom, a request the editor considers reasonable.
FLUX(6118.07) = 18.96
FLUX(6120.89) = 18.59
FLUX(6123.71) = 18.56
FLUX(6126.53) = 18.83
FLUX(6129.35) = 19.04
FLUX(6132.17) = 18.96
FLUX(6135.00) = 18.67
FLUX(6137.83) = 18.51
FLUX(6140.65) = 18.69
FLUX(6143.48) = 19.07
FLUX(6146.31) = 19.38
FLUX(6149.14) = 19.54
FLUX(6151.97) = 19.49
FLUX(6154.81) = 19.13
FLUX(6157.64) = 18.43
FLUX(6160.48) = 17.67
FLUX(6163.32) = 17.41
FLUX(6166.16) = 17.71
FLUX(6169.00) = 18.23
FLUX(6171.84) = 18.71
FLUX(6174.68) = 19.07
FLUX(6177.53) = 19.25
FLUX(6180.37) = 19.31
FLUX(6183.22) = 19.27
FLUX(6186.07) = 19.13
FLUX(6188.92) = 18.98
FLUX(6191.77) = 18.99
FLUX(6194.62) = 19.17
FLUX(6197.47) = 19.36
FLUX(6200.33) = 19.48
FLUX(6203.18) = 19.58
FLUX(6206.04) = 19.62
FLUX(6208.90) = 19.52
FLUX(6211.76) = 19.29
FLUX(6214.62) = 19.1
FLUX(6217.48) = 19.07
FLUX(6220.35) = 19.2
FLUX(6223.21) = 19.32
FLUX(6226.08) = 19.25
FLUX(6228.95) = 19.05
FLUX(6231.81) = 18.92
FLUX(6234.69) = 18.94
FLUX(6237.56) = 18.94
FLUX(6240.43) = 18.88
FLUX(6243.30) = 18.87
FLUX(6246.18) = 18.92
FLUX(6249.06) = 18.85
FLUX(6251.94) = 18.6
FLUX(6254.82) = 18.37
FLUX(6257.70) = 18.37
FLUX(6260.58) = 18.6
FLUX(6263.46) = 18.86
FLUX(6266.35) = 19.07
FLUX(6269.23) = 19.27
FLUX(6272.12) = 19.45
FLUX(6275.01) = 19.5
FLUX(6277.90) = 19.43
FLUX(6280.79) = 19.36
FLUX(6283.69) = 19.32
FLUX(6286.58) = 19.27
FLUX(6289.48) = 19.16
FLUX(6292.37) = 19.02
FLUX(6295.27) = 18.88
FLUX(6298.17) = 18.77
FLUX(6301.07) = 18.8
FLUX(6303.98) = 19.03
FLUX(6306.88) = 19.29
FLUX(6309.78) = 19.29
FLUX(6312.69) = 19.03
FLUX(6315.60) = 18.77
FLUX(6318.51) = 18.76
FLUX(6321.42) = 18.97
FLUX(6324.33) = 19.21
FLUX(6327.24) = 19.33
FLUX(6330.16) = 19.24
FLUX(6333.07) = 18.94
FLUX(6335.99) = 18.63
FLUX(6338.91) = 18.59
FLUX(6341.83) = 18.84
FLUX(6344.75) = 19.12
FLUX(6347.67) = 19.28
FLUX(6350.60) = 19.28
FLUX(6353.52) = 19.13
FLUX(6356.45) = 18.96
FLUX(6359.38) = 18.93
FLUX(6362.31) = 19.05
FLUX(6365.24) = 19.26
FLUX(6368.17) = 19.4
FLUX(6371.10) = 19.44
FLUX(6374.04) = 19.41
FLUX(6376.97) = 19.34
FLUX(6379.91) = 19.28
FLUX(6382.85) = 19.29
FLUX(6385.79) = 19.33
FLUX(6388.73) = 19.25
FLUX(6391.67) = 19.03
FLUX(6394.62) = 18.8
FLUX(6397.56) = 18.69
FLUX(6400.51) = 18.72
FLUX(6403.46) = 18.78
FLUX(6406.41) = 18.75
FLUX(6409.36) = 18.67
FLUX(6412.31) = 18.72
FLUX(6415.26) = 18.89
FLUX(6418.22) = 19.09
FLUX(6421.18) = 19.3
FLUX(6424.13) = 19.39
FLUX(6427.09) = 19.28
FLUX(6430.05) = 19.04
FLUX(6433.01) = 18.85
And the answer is 19.2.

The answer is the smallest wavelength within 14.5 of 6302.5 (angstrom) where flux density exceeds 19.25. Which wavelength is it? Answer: 6306.88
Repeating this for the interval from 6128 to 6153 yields 6146.31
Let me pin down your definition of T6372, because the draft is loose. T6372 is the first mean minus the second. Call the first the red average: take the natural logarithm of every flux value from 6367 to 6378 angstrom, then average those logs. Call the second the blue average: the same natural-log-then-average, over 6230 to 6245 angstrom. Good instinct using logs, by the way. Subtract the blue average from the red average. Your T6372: 0.025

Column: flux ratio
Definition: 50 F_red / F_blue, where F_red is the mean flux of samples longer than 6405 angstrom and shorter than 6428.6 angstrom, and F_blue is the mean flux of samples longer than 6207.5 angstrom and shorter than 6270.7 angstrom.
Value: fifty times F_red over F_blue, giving 50.1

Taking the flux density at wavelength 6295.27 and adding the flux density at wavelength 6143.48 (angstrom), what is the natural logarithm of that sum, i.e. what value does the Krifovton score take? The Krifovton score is 3.64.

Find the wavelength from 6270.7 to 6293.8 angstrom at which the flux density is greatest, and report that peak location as 6275.01 angstrom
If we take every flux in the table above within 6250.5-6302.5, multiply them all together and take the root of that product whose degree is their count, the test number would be 19.0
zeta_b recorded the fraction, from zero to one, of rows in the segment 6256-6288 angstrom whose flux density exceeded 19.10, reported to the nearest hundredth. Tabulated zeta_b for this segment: 0.64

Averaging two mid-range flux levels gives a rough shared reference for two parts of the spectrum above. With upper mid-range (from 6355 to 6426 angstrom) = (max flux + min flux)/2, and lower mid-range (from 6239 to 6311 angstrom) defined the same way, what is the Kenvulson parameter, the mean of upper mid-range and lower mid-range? 19.0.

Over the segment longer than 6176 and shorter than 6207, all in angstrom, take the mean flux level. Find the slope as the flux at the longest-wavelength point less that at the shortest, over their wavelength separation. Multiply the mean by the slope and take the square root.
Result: 0.500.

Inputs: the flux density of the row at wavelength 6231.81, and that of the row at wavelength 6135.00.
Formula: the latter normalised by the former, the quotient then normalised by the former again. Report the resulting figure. 0.0522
